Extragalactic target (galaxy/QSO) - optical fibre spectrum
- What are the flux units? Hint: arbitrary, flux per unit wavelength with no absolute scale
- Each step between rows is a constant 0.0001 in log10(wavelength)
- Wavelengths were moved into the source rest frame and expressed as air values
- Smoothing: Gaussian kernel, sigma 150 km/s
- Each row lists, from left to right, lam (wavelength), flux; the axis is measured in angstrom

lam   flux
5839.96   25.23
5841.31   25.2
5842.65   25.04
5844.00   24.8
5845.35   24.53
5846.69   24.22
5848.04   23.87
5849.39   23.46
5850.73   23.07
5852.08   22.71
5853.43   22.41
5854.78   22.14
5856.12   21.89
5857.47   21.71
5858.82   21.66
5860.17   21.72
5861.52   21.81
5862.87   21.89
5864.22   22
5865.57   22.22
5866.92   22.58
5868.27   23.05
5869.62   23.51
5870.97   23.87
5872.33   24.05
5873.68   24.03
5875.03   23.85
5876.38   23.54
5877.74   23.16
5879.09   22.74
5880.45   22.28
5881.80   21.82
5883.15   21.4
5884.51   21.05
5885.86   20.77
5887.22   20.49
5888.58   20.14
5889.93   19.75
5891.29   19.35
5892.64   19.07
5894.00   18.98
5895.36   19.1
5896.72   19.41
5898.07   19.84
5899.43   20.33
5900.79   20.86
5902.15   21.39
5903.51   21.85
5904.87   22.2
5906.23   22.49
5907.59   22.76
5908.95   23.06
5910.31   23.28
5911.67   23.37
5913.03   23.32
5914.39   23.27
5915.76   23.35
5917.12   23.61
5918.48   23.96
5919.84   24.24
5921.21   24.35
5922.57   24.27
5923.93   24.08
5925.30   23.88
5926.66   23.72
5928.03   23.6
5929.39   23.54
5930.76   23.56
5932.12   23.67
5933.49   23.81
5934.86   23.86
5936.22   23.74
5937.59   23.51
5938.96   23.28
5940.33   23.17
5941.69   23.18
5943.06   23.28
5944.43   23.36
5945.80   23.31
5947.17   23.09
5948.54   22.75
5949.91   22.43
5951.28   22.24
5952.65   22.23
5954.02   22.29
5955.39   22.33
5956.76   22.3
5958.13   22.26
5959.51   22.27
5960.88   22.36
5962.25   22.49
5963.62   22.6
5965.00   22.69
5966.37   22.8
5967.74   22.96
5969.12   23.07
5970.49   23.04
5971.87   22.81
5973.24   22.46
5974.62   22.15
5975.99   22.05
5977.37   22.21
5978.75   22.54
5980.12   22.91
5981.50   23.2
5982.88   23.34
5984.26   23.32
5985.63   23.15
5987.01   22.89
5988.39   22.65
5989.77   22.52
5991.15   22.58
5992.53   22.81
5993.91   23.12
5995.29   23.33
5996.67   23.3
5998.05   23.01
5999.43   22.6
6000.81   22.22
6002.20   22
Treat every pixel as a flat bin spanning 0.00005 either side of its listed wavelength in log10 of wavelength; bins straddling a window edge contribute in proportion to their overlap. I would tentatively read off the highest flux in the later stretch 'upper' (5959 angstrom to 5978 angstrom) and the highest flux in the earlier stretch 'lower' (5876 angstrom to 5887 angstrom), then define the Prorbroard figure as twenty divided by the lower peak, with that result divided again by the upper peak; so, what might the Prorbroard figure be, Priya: 0.0368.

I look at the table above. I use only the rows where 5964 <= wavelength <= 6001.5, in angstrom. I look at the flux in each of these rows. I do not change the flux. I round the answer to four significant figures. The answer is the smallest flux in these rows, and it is 22.05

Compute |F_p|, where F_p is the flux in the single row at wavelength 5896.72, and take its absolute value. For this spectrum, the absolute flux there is 19.4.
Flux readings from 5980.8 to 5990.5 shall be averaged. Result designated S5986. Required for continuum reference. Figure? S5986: 23.0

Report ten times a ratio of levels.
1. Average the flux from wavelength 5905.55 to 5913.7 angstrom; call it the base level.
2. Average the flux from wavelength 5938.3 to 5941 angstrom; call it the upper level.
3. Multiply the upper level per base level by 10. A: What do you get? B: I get 10.1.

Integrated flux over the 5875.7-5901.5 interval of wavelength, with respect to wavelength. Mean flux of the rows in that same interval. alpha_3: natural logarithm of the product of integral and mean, 9.3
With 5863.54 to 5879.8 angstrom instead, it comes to 9.1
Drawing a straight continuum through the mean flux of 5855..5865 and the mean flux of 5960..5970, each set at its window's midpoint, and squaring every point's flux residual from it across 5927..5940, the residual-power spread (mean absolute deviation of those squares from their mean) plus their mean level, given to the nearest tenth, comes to 1.7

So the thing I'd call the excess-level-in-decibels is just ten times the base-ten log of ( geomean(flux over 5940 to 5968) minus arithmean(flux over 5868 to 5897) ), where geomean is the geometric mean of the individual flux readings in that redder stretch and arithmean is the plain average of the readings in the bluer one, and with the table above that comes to 0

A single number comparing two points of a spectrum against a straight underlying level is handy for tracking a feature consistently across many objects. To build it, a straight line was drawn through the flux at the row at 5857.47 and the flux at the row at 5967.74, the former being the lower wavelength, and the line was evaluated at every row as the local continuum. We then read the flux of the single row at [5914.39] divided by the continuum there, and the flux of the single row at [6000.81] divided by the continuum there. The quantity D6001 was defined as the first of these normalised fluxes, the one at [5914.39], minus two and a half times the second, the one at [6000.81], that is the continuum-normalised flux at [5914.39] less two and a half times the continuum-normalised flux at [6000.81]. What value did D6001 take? -1.34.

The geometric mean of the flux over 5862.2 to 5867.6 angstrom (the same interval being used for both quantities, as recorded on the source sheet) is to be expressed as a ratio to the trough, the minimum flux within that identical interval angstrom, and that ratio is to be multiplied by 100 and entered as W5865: 101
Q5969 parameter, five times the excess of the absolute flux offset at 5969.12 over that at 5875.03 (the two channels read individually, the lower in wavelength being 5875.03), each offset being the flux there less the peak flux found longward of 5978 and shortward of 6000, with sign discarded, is -1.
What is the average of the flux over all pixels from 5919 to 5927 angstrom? 24.1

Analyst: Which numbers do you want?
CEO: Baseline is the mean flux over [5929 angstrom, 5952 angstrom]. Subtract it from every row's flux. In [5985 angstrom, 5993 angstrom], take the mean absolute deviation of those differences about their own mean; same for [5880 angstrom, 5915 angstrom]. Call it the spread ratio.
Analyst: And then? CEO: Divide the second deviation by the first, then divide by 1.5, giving 4.7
